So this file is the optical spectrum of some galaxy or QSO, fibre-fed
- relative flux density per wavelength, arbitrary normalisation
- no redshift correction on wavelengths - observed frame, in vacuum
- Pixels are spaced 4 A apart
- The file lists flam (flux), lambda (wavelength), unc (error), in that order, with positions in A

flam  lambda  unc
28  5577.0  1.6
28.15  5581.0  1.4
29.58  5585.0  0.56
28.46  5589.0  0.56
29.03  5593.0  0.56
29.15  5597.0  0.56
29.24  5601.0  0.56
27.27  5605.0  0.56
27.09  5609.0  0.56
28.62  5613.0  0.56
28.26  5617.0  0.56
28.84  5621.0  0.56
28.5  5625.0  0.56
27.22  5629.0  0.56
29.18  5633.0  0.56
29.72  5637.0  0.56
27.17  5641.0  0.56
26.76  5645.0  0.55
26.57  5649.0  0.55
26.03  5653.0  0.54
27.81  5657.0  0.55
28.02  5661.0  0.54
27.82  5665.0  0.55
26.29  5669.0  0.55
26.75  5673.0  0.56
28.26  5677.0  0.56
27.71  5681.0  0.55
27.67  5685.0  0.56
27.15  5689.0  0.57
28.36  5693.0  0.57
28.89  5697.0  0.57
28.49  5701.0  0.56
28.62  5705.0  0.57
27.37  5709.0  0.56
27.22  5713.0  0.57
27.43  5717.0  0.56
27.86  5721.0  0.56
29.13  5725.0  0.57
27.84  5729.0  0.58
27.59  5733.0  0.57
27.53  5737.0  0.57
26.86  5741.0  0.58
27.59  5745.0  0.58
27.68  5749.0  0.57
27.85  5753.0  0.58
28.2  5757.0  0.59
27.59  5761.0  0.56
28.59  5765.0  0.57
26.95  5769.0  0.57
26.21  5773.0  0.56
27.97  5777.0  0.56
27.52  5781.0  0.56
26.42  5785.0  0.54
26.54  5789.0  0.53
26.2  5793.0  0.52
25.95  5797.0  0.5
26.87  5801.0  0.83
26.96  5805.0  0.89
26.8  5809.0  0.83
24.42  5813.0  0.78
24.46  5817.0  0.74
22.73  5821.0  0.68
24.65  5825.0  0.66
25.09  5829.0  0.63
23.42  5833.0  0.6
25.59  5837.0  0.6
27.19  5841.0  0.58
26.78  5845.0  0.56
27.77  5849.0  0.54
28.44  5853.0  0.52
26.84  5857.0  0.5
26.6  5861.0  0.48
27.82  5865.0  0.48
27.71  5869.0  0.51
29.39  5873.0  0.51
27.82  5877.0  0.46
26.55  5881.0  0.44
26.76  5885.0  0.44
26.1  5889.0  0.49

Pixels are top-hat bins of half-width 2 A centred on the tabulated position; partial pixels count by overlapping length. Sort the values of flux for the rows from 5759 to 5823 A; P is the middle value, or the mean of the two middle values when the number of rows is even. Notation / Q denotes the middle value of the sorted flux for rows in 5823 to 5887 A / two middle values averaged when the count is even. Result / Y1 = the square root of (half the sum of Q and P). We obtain 5.17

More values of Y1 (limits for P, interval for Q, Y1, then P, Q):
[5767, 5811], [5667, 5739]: 5.22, 26.8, 27.7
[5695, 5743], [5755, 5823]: 5.22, 27.7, 26.8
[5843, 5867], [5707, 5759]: 5.24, 27.3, 27.6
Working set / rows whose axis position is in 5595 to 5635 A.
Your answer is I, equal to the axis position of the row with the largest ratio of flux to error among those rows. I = 5601.0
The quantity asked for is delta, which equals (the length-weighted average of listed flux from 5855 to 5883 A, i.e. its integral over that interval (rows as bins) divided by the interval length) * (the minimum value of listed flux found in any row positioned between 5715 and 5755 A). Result 740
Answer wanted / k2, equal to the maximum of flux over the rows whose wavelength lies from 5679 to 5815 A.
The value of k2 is 29.13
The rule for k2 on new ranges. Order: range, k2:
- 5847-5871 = 28.44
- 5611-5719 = 29.72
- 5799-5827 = 26.96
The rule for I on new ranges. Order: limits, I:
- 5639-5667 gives 5661.0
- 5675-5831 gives 5797.0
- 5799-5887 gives 5885.0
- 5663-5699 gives 5697.0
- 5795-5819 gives 5797.0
